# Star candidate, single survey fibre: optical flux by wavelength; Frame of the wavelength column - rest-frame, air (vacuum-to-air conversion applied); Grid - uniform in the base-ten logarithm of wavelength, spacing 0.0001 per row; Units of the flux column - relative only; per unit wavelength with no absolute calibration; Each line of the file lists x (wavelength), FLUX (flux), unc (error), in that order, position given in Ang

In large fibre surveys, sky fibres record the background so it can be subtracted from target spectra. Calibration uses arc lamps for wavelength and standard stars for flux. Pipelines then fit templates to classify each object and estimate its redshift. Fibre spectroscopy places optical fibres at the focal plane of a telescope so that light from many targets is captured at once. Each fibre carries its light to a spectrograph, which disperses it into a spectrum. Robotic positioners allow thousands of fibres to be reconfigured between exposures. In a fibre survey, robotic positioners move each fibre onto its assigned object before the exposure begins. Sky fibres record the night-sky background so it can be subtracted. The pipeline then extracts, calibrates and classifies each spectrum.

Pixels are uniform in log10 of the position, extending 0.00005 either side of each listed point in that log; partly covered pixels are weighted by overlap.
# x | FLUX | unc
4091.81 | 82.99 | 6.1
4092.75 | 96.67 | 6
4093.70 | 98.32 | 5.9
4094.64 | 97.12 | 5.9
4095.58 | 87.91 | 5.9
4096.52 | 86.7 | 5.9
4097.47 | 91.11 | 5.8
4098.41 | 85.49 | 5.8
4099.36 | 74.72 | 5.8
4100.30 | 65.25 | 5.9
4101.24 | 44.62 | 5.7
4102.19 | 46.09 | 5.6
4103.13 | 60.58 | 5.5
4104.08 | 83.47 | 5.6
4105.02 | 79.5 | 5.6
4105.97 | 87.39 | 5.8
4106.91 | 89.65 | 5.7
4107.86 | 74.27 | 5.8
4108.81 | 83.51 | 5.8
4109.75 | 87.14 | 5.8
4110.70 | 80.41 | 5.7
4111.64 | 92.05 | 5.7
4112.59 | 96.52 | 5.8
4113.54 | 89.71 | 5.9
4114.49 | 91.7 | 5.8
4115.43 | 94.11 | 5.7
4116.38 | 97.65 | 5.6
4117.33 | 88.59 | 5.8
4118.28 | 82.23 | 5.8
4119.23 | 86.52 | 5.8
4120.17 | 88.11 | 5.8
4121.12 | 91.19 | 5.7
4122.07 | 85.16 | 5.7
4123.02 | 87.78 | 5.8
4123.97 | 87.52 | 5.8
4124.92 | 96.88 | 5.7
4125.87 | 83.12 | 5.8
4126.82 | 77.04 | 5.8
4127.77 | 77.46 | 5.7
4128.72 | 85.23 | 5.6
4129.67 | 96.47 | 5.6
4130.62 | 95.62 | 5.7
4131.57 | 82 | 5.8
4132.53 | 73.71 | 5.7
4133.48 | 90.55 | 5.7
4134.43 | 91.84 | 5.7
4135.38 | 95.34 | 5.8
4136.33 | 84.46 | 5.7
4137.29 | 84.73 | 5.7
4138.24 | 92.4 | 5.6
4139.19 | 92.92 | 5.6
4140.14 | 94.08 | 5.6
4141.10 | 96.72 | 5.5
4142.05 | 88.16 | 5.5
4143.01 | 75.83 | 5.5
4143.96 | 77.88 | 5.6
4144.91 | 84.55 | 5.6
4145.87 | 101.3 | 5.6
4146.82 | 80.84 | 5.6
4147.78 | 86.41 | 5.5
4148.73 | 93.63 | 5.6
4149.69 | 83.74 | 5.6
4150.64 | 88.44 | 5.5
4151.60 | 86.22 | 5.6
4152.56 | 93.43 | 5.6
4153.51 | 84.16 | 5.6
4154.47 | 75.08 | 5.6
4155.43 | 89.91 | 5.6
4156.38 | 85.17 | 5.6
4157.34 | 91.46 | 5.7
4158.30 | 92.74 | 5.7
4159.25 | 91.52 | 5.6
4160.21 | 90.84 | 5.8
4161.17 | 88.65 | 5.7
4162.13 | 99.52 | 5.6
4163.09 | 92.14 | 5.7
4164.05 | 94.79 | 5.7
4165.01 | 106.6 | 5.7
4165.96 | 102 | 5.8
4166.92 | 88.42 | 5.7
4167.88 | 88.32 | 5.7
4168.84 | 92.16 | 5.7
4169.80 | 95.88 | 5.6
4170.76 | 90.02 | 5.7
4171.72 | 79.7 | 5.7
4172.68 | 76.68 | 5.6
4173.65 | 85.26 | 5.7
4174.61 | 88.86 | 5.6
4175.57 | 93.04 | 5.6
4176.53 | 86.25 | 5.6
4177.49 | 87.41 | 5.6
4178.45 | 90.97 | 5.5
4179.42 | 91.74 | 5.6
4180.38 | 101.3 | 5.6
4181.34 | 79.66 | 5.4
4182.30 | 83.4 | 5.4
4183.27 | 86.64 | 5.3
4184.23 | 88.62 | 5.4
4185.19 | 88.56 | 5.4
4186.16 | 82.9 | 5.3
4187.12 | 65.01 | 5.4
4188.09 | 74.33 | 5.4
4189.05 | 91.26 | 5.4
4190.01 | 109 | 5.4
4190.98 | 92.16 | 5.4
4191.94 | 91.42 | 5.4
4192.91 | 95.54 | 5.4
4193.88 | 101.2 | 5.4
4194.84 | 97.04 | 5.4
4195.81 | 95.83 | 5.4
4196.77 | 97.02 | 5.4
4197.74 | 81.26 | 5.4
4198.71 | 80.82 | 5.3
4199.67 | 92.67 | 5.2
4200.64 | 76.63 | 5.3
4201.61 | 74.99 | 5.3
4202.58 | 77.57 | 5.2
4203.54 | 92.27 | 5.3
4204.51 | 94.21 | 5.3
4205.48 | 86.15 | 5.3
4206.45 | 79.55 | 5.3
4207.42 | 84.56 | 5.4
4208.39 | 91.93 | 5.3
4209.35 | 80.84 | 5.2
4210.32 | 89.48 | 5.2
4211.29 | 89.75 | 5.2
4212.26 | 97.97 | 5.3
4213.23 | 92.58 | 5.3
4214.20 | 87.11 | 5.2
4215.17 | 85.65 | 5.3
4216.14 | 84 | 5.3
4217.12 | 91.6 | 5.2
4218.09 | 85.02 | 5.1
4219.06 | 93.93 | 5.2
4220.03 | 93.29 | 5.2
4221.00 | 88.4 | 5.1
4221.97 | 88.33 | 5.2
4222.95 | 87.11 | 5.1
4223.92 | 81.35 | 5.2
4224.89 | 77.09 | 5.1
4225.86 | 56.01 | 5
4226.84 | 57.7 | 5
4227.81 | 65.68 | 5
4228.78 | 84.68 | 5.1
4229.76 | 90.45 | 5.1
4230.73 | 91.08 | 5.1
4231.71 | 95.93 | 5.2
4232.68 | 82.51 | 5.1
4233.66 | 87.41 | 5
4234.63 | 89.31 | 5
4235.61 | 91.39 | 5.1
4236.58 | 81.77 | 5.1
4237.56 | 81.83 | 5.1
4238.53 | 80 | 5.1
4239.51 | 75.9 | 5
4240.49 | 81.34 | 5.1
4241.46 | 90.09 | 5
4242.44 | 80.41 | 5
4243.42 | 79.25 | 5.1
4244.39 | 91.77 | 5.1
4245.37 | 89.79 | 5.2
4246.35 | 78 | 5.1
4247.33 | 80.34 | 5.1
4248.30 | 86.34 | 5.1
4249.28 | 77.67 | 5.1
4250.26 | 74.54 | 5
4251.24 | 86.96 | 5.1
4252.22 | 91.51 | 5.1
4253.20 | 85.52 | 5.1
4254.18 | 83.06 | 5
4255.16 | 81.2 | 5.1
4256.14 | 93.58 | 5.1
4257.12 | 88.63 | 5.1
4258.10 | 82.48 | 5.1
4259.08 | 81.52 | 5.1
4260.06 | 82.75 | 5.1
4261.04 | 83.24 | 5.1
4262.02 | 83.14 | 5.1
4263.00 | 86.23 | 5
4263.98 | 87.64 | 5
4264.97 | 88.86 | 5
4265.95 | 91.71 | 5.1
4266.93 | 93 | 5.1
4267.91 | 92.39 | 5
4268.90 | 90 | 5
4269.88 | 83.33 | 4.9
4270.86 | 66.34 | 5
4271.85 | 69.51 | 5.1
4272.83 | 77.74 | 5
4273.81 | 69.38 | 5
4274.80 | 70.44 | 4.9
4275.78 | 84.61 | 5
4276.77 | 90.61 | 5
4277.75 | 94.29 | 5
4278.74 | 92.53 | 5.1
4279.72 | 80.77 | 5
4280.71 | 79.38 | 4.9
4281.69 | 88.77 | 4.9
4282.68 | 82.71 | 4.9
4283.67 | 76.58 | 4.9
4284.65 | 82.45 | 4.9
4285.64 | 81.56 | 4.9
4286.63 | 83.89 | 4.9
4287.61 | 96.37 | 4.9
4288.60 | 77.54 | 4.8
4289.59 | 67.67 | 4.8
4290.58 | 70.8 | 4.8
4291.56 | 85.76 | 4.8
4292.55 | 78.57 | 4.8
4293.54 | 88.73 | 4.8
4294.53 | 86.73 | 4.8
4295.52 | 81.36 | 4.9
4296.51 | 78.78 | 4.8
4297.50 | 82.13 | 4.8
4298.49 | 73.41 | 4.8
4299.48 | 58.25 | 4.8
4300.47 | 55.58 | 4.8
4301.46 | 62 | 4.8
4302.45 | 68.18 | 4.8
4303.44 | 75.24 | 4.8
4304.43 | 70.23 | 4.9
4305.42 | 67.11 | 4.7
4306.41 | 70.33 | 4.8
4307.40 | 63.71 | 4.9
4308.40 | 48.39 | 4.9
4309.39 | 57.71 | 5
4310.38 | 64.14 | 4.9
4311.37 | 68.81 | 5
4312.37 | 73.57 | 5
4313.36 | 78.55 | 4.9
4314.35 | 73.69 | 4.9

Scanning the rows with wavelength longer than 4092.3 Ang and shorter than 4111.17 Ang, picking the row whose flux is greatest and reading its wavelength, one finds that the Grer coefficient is 4093.70 Ang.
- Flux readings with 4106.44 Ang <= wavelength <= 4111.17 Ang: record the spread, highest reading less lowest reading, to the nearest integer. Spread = 15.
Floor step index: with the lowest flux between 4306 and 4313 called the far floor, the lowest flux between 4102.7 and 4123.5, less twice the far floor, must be -36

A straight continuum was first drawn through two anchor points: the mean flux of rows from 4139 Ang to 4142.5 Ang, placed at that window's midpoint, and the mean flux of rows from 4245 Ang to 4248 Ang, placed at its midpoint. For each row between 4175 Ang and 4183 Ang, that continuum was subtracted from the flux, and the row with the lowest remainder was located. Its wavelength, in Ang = 4181.34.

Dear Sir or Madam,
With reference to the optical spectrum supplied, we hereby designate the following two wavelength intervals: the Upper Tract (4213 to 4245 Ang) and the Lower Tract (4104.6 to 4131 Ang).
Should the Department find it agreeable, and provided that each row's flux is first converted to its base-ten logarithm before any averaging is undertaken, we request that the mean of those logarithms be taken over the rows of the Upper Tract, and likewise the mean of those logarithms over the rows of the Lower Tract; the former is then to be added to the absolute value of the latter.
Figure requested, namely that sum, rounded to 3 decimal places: 3.862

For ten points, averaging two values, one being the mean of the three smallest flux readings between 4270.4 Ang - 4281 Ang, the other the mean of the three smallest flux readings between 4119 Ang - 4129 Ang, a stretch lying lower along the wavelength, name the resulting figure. 74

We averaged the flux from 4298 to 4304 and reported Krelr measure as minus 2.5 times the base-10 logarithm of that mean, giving -4.54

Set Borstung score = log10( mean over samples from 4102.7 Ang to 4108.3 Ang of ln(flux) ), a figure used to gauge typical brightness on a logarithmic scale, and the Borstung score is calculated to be 0.640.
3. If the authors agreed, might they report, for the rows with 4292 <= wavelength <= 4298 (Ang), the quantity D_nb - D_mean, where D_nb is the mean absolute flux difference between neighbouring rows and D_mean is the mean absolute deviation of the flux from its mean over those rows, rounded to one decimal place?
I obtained 1.3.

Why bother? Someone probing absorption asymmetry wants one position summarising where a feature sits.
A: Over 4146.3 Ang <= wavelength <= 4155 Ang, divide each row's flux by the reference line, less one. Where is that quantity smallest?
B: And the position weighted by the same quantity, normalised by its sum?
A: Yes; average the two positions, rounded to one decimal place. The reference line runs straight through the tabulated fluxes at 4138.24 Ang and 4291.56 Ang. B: 4152.8 Ang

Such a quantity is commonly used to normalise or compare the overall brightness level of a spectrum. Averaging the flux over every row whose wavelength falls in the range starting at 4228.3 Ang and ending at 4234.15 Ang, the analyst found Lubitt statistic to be 89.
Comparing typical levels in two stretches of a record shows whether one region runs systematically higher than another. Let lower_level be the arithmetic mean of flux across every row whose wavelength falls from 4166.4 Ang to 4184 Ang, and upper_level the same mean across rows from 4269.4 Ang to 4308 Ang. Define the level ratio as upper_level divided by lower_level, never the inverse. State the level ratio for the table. 0.88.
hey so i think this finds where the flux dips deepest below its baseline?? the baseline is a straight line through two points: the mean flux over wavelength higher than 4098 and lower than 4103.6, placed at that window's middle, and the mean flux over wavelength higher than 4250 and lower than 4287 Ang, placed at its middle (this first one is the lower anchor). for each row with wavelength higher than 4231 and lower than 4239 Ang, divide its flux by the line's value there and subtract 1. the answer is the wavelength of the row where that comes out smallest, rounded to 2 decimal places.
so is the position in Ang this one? 4238.53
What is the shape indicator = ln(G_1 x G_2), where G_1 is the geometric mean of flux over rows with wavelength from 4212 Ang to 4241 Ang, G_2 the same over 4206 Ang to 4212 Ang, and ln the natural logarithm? 8.88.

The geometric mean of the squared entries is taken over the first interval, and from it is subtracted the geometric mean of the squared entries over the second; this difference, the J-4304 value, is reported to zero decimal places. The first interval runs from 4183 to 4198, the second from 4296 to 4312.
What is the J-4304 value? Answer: 3618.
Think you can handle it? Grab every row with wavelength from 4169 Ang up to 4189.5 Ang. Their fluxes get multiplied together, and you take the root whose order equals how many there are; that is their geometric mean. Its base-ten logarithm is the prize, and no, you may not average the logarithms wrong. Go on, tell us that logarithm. 1.933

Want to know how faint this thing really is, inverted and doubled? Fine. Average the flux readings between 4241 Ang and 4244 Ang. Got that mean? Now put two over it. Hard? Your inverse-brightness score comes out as 0.0240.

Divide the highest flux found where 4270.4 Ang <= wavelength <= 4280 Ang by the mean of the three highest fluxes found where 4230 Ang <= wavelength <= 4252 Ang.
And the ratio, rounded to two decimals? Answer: 1.01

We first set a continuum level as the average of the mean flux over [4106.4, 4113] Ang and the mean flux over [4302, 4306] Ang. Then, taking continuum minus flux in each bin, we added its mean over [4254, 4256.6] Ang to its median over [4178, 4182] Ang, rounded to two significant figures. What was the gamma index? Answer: -21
